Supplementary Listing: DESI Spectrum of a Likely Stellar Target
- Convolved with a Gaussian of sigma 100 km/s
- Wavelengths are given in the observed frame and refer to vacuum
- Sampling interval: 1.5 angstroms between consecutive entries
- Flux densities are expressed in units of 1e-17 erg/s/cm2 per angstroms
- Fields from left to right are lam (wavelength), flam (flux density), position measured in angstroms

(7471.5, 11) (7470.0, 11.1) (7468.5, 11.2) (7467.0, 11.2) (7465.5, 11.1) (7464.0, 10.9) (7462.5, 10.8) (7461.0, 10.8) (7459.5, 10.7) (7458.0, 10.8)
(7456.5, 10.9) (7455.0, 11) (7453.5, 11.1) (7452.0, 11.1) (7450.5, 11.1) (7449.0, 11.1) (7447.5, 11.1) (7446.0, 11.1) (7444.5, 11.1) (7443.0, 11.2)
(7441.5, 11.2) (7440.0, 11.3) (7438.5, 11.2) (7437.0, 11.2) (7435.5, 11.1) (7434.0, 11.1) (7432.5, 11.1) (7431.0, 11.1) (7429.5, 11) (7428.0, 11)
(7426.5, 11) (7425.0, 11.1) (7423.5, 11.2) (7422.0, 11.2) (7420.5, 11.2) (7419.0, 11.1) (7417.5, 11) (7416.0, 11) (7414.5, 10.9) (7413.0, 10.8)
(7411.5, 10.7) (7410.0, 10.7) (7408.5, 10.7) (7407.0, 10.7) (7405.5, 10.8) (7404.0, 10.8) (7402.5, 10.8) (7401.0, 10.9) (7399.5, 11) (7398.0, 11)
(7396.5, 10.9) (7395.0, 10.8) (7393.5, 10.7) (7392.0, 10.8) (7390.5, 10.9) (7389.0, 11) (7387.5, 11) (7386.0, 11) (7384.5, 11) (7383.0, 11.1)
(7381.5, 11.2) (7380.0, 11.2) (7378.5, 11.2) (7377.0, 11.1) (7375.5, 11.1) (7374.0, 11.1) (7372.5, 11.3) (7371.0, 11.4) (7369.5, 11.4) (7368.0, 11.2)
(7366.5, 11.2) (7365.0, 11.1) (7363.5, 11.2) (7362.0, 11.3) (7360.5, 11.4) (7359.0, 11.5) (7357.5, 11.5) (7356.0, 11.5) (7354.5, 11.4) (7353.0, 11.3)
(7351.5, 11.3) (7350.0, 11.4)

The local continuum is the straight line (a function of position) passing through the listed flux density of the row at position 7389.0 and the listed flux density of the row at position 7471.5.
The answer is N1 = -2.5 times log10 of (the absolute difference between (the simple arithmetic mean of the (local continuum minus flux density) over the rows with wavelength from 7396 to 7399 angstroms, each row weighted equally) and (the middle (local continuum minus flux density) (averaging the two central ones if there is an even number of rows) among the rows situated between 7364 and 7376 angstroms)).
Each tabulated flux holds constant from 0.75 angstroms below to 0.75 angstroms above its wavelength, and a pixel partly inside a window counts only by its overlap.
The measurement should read 1.5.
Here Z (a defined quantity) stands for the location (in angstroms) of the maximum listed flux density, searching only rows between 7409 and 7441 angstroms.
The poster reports 7440.0 angstroms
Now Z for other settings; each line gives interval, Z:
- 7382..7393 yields 7383.0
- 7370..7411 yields 7371.0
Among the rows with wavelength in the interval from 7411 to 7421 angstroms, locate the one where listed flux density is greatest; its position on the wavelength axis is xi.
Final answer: 7420.5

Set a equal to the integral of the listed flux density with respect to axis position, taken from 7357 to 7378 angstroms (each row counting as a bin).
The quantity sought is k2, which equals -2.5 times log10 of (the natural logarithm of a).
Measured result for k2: -1.844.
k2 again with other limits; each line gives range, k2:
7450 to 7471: -1.839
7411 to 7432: -1.840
